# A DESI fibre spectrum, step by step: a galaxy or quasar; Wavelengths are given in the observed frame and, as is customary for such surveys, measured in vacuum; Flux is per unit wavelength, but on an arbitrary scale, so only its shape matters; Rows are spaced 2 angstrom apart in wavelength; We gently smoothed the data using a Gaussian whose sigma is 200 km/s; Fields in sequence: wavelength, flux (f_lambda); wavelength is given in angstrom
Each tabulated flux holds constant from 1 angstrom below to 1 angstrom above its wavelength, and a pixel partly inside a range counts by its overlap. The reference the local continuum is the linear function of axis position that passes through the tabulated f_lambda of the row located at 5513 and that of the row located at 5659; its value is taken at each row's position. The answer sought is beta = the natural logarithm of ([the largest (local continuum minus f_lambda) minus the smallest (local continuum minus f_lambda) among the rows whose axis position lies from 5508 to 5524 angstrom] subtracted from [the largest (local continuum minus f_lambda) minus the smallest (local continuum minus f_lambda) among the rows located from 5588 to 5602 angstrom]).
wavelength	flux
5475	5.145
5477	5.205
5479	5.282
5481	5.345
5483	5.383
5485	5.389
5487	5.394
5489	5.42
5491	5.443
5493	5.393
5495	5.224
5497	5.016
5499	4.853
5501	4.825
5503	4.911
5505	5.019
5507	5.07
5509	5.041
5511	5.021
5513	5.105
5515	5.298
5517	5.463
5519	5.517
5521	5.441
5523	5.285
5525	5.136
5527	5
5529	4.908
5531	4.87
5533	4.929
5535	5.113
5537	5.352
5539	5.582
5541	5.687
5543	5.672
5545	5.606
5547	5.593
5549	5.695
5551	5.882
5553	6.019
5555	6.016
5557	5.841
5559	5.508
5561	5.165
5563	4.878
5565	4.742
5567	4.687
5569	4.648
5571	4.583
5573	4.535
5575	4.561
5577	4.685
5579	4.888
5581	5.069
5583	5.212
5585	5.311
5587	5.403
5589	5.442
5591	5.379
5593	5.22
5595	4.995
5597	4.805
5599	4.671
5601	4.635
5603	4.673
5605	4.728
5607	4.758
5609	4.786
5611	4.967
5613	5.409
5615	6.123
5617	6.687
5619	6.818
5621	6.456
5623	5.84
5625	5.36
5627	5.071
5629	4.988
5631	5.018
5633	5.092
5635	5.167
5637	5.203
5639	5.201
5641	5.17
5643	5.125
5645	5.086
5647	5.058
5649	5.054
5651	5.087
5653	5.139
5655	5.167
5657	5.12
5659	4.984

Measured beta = -1.2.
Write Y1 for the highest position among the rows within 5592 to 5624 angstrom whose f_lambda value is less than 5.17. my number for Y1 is 5611 angstrom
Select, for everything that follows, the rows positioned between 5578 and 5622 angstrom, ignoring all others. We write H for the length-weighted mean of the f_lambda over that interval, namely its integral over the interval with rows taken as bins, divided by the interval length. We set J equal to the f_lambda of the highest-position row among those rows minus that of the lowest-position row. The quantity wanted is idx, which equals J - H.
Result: -3.7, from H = 5.29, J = 1.6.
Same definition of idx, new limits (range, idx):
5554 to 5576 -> -6.5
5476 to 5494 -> -5.2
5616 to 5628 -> -7.7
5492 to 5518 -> -5.0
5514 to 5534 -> -5.6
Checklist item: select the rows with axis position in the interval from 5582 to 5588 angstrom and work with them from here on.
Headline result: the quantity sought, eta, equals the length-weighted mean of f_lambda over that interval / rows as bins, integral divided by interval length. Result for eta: 5.3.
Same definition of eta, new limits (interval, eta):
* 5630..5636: 5.1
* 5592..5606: 4.8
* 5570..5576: 4.6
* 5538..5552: 5.7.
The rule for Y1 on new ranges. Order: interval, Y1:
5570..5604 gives 5603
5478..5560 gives 5535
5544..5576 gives 5575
